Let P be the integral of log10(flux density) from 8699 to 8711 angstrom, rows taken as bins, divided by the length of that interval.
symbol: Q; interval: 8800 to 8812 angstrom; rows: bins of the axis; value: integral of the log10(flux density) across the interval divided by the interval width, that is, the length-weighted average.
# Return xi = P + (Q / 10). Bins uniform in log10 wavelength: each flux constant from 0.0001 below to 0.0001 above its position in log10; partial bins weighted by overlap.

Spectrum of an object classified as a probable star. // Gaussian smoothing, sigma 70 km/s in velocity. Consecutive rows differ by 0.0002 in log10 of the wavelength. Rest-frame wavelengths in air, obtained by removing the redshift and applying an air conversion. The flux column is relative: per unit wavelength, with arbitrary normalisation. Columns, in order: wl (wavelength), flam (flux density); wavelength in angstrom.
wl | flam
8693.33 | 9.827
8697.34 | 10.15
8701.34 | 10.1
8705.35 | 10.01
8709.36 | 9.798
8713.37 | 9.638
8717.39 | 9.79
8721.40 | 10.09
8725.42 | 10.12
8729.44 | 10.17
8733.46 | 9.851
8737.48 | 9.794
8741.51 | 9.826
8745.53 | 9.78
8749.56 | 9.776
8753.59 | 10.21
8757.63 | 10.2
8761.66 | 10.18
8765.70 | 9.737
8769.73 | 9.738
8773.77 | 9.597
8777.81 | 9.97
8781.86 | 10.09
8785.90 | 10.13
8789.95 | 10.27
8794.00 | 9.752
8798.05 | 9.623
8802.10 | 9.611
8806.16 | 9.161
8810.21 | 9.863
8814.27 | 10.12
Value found 1.10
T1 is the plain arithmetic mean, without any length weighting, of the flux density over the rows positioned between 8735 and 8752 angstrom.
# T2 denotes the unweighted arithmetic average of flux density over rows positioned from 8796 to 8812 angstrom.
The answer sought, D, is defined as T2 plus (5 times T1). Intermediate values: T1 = 9.79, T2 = 9.6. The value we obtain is 58.5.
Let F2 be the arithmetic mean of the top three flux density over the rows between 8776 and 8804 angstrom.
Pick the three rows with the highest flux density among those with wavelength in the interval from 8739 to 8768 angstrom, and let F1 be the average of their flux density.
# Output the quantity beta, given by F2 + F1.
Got 20.4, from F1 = 10.2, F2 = 10.2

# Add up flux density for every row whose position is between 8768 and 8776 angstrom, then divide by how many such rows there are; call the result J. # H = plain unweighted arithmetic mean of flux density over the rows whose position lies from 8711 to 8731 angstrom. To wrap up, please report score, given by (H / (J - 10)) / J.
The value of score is -3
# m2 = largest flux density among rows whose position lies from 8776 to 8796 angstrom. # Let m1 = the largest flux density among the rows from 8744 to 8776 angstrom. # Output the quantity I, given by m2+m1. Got 20.5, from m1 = 10.21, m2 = 10.27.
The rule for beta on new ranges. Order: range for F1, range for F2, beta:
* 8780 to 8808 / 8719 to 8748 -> 20.3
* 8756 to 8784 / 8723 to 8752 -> 20.2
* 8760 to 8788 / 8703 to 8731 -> 20.3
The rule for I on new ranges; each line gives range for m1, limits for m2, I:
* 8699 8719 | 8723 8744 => 20.3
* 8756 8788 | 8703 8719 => 20.2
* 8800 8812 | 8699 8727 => 20.0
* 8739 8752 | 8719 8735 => 20.0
